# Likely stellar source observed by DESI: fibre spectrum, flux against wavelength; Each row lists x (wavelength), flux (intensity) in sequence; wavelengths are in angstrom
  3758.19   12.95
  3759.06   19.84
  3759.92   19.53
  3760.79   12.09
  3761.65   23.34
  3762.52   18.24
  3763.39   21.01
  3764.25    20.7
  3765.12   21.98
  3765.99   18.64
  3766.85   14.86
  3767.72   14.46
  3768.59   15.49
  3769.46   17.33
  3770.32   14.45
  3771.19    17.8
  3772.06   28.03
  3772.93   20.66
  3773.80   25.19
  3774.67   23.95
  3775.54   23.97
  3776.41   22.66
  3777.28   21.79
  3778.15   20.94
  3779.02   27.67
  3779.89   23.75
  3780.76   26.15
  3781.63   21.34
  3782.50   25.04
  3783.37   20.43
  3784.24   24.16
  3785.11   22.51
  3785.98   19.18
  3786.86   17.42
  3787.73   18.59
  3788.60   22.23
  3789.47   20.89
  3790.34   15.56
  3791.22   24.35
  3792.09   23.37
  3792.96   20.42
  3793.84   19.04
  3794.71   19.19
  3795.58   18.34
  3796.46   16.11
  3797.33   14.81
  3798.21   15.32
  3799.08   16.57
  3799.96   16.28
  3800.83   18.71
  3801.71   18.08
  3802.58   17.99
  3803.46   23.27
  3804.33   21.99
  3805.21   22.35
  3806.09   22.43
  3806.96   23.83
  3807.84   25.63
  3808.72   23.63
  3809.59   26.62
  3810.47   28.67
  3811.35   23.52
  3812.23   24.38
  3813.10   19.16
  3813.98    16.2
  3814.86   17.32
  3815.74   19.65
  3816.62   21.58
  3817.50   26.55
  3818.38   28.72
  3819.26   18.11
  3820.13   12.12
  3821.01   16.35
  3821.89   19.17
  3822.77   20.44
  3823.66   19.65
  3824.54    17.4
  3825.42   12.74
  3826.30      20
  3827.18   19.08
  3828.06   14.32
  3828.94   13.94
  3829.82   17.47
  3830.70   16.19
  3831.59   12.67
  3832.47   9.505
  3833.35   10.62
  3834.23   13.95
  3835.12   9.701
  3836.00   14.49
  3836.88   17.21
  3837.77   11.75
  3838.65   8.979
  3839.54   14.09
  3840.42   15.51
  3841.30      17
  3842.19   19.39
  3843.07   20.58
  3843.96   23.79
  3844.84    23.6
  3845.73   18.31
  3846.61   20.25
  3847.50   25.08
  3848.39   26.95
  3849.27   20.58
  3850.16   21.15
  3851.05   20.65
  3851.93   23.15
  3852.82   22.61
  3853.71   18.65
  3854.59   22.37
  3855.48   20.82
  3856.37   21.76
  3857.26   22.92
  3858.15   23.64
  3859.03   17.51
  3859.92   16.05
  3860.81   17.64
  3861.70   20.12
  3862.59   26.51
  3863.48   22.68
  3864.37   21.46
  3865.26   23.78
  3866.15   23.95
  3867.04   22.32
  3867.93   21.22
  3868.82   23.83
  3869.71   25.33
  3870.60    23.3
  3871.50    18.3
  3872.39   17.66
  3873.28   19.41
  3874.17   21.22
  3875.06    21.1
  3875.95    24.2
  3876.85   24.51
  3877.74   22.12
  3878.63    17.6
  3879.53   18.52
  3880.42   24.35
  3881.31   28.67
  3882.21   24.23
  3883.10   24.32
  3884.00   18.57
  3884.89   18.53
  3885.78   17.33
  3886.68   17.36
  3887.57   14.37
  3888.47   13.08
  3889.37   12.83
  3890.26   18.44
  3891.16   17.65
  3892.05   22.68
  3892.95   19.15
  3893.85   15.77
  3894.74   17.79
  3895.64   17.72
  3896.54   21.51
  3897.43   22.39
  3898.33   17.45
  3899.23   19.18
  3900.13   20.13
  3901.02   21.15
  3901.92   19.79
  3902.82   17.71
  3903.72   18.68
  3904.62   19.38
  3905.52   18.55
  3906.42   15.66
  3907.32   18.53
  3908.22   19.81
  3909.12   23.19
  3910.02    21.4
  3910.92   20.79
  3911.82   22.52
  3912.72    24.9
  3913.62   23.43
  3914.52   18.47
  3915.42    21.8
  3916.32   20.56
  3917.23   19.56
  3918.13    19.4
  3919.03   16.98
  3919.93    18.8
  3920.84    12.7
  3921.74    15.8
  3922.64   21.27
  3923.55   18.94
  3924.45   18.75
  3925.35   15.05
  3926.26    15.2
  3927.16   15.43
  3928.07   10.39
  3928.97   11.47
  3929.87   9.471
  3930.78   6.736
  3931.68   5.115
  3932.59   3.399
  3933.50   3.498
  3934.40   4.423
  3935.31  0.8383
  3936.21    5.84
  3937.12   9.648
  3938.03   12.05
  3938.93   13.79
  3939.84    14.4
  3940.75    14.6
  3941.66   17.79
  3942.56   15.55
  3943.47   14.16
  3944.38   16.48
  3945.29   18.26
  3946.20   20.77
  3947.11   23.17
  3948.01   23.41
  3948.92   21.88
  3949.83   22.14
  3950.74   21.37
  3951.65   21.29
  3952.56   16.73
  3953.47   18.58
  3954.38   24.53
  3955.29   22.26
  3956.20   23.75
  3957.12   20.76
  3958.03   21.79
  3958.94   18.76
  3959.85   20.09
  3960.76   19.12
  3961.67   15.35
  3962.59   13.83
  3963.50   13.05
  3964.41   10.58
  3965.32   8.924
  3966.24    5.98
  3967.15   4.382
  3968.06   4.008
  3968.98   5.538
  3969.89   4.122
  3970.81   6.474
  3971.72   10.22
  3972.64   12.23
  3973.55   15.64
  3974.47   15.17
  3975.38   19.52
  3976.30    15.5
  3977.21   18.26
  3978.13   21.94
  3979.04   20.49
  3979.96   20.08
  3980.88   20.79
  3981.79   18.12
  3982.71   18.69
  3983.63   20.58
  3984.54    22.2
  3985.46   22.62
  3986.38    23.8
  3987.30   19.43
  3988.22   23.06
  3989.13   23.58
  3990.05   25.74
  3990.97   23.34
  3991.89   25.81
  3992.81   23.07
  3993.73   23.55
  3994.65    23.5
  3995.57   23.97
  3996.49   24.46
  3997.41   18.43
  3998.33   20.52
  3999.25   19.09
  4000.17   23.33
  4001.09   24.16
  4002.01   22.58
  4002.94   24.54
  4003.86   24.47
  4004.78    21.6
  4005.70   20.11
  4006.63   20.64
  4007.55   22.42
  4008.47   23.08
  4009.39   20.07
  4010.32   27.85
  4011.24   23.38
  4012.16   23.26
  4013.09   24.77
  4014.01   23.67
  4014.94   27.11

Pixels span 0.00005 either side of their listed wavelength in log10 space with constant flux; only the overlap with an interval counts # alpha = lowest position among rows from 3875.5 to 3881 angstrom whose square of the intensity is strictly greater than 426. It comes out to 3875.95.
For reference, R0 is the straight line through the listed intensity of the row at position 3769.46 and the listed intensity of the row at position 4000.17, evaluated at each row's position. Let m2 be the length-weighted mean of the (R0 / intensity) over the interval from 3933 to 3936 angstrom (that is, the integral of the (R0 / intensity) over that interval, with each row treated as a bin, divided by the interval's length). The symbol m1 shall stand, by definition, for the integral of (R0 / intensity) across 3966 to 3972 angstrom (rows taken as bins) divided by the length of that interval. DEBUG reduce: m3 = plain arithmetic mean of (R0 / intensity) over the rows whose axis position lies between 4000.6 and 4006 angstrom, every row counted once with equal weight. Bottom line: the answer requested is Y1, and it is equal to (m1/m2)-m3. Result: -0.7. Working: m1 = 4.3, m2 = 11.5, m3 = 1.03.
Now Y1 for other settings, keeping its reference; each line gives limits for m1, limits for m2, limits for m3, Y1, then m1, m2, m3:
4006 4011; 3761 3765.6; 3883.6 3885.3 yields 0.1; 1.0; 0.9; 1.10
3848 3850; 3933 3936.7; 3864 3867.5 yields -0.8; 0.8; 10.0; 0.87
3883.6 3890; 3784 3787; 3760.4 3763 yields 0.5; 1.3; 0.9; 1.03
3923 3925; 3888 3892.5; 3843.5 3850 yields 0.0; 1.1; 1.3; 0.87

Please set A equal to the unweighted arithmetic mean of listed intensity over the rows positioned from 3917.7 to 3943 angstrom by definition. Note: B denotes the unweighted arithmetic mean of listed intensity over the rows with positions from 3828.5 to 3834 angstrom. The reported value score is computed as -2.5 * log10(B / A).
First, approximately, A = 12.4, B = 13.4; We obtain -0.08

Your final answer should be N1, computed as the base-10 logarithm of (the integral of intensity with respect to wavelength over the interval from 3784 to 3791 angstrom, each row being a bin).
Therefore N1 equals 2.15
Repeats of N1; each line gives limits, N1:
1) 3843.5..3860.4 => 2.56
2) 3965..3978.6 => 2.18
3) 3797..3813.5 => 2.55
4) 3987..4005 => 2.62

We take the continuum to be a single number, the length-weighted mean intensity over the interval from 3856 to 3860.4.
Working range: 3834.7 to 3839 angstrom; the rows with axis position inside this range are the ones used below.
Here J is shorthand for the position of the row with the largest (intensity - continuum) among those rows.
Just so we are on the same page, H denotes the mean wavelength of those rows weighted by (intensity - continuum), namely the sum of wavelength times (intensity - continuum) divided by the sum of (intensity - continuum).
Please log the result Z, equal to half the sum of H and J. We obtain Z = 3836.9 angstrom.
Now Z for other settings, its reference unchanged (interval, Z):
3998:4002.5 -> 4001.2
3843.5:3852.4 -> 3848.1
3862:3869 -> 3863.9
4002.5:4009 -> 4004.0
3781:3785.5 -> 3783.0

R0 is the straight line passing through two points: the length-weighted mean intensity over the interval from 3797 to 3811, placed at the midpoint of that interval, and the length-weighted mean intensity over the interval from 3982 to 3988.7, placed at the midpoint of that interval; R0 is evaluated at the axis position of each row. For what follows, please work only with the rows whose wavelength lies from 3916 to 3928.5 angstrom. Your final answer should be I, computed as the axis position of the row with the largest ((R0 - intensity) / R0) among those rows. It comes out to 3928.07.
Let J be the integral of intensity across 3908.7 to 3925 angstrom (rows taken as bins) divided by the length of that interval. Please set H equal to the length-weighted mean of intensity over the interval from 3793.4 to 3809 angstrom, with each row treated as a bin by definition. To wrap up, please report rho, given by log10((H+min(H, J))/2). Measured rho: 1.29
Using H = 19.6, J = 20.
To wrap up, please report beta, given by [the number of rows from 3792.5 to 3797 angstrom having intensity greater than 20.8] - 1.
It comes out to -1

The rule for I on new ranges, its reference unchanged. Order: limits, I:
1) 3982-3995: 3982.71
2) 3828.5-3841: 3838.65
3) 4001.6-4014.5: 4009.39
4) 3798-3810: 3798.21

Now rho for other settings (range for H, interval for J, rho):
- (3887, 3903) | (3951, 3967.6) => 1.24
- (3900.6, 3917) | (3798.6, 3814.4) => 1.31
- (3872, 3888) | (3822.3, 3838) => 1.25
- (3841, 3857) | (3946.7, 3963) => 1.32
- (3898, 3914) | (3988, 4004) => 1.30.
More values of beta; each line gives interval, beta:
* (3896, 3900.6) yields 1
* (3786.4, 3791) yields 1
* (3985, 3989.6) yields 3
